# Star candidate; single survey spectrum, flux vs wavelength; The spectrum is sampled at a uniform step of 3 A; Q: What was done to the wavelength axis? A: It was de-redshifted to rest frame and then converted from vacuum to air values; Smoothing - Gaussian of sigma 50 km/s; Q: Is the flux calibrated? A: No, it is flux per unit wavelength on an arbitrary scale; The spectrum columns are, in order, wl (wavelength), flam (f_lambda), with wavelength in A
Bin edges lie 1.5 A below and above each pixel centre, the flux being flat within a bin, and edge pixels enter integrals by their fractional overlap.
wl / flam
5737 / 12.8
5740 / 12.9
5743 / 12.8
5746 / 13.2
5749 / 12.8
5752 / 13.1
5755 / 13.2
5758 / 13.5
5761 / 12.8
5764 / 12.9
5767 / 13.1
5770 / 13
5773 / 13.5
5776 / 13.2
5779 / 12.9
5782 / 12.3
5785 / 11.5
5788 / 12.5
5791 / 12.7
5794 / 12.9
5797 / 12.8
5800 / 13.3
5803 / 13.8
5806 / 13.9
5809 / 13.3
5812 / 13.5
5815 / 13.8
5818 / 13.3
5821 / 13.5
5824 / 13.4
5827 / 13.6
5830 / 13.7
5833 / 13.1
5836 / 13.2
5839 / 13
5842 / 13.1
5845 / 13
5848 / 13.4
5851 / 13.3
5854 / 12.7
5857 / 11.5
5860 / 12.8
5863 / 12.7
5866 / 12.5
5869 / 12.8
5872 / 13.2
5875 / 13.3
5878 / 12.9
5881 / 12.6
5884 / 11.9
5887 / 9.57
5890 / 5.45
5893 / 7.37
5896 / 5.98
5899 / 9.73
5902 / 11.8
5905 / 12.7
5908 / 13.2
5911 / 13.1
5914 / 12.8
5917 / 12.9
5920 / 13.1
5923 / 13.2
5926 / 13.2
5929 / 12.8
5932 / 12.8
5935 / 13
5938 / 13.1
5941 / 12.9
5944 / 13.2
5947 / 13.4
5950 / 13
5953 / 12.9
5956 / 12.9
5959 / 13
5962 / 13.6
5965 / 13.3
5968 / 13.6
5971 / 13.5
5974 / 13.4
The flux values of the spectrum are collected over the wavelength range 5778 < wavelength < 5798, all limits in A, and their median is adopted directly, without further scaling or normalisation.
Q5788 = 12.7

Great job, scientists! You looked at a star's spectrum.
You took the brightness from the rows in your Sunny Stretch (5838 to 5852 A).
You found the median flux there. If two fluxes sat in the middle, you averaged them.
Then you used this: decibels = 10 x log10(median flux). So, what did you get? 11.2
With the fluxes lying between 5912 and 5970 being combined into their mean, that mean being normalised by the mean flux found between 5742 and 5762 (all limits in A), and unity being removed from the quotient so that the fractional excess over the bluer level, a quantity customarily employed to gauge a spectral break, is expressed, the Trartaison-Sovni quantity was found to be 0.002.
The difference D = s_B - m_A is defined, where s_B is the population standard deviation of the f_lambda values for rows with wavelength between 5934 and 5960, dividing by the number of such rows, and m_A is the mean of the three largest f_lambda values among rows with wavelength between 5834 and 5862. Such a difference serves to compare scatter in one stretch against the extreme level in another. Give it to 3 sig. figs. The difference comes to -13.1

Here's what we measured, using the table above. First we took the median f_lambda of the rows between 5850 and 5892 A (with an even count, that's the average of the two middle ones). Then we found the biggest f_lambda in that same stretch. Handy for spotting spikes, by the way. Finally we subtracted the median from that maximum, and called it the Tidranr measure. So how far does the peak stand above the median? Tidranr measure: 0.60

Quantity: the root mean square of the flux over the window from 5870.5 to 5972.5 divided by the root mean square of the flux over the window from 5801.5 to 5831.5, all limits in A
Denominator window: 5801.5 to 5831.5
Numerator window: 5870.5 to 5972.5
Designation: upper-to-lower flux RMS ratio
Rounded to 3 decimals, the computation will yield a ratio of 0.911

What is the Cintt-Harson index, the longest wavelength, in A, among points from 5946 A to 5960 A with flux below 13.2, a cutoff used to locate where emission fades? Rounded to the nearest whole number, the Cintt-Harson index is 5959 A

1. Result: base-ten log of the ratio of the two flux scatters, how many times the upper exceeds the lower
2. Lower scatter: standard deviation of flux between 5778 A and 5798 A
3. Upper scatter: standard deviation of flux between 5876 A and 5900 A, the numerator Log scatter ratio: 0.77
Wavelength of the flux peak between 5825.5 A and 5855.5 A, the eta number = 5830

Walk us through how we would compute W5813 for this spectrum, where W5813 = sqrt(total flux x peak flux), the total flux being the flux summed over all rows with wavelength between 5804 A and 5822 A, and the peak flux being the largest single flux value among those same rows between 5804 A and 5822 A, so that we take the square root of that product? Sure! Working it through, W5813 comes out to 33.6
